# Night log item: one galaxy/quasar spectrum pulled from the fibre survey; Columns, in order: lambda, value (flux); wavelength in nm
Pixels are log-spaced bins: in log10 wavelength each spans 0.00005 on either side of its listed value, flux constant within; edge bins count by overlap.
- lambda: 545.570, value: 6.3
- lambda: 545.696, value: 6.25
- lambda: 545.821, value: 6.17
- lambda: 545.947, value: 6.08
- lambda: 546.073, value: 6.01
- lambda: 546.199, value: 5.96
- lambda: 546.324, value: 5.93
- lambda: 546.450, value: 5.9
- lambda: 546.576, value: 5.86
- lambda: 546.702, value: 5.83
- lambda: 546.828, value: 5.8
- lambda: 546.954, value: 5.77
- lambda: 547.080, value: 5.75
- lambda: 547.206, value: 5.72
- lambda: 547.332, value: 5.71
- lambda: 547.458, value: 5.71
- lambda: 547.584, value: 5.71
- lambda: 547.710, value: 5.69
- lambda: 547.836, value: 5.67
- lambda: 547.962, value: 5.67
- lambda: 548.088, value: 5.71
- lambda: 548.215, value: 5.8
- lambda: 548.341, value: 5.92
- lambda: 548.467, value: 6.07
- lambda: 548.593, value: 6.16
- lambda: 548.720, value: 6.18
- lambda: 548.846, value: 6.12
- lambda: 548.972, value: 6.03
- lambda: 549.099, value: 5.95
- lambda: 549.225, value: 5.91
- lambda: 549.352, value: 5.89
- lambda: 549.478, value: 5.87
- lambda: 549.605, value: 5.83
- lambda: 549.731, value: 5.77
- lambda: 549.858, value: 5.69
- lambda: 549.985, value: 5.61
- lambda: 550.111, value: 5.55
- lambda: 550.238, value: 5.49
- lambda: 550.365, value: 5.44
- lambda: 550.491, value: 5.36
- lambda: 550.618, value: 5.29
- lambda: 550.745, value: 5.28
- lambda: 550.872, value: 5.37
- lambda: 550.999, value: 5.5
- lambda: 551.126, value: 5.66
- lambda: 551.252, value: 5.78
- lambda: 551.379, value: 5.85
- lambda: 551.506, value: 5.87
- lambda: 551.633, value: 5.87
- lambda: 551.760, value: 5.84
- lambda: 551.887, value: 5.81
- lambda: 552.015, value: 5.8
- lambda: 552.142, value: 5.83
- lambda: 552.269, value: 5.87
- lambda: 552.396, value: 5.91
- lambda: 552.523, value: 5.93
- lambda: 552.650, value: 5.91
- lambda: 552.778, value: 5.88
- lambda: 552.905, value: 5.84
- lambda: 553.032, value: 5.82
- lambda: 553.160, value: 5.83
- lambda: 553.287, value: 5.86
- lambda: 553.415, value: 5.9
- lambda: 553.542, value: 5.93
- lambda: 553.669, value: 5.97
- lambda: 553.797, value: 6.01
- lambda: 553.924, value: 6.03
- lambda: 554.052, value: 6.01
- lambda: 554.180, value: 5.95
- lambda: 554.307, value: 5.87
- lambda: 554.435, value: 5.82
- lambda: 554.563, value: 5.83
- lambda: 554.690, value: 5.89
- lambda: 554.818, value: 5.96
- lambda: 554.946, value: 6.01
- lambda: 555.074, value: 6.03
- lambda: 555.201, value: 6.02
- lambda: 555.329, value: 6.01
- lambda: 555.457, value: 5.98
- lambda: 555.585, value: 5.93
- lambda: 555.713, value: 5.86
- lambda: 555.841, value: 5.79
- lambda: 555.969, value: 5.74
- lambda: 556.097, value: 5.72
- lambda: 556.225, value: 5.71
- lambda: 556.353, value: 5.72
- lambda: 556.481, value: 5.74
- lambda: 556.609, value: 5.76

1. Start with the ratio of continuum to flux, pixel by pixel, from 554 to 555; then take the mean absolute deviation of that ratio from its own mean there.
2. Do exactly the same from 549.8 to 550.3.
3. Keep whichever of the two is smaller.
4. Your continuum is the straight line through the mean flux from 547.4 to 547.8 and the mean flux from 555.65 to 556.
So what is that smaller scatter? 0.011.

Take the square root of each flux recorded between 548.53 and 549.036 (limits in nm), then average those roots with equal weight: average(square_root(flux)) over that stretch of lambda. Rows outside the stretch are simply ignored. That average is 2.47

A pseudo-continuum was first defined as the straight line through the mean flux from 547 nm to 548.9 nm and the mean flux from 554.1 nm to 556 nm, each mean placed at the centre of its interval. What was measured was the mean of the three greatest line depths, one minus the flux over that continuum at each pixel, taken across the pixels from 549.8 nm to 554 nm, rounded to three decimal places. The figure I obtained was 0.095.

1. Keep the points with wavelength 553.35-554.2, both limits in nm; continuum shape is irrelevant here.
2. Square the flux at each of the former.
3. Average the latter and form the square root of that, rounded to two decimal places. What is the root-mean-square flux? 5.97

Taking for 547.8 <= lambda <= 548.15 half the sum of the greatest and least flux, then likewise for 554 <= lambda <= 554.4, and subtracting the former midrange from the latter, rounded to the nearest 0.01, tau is 0.25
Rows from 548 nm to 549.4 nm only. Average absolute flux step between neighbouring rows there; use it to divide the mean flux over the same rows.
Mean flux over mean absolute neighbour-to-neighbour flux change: 79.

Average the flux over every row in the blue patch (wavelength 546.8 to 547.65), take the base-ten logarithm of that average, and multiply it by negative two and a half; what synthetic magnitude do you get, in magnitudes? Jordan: -1.90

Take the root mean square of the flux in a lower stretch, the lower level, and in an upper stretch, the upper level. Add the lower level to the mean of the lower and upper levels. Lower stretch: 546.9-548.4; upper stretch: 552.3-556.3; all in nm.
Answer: 11.56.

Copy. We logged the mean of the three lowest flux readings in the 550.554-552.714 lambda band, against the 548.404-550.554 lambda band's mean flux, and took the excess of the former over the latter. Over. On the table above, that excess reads -0.51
